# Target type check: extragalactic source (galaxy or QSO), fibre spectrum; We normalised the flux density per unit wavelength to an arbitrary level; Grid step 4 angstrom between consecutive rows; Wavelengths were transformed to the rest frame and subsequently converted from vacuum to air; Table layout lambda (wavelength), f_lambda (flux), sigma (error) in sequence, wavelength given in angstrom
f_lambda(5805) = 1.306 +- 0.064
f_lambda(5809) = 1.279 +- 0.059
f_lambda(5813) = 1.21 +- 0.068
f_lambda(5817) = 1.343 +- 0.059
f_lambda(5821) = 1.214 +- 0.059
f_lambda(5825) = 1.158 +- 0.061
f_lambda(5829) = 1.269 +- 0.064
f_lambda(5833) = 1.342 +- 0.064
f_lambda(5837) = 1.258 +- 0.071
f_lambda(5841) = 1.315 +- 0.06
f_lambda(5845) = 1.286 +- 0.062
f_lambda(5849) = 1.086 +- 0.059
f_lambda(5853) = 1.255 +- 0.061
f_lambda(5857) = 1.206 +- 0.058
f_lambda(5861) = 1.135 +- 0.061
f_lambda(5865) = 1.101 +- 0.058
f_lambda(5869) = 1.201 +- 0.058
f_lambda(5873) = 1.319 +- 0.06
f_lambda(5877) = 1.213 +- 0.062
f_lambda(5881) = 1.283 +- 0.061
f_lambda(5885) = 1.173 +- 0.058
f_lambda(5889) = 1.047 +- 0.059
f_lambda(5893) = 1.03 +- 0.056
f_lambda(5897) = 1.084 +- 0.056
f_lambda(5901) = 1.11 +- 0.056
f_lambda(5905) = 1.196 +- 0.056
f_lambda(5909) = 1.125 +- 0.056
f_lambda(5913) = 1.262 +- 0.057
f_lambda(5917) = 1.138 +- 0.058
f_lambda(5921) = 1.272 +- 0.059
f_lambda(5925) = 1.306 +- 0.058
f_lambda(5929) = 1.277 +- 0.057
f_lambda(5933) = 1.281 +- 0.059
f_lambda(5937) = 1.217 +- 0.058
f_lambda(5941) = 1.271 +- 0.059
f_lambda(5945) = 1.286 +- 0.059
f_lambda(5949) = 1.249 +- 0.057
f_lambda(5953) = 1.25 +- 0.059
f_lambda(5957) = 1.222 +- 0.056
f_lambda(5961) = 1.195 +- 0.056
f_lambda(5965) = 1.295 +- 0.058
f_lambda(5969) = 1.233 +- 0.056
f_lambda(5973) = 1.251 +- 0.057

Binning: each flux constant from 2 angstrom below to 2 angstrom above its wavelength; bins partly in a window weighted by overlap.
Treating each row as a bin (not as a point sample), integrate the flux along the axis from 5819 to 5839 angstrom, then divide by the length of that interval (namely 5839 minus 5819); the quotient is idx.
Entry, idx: 1.25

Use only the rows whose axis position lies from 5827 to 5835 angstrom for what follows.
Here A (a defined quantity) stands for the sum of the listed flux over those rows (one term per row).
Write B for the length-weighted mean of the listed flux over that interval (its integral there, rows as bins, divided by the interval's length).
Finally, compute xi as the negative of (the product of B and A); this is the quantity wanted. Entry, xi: -3.4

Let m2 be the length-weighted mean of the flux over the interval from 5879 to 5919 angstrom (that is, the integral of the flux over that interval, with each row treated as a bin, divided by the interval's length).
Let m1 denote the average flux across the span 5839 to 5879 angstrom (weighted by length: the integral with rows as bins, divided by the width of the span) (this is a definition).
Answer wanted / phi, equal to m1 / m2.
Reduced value 1.06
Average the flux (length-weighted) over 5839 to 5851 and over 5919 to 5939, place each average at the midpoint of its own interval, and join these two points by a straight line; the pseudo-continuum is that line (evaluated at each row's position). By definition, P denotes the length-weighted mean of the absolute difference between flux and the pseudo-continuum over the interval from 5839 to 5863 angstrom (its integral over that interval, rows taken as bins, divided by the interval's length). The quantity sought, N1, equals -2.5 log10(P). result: 2.83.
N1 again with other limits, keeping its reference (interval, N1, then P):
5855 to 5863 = 2.96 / 0.065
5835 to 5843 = 3.05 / 0.060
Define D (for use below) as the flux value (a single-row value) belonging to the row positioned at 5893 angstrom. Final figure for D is 1.03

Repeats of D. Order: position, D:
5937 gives 1.217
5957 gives 1.222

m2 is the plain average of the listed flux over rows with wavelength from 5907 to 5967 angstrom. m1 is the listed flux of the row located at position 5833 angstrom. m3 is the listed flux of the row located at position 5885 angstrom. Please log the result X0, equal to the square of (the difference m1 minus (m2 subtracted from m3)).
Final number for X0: 2.0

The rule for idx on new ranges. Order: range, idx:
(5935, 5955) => 1.25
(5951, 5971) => 1.24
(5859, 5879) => 1.19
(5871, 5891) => 1.21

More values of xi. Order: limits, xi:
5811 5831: -7.7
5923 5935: -5.0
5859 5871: -3.9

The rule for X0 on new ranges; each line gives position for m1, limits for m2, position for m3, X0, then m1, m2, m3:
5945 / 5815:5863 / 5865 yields 2.0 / 1.286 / 1.239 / 1.101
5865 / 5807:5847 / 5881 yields 1.2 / 1.101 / 1.267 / 1.283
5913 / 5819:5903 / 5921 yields 1.4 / 1.262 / 1.195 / 1.272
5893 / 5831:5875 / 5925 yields 0.9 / 1.03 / 1.228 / 1.306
